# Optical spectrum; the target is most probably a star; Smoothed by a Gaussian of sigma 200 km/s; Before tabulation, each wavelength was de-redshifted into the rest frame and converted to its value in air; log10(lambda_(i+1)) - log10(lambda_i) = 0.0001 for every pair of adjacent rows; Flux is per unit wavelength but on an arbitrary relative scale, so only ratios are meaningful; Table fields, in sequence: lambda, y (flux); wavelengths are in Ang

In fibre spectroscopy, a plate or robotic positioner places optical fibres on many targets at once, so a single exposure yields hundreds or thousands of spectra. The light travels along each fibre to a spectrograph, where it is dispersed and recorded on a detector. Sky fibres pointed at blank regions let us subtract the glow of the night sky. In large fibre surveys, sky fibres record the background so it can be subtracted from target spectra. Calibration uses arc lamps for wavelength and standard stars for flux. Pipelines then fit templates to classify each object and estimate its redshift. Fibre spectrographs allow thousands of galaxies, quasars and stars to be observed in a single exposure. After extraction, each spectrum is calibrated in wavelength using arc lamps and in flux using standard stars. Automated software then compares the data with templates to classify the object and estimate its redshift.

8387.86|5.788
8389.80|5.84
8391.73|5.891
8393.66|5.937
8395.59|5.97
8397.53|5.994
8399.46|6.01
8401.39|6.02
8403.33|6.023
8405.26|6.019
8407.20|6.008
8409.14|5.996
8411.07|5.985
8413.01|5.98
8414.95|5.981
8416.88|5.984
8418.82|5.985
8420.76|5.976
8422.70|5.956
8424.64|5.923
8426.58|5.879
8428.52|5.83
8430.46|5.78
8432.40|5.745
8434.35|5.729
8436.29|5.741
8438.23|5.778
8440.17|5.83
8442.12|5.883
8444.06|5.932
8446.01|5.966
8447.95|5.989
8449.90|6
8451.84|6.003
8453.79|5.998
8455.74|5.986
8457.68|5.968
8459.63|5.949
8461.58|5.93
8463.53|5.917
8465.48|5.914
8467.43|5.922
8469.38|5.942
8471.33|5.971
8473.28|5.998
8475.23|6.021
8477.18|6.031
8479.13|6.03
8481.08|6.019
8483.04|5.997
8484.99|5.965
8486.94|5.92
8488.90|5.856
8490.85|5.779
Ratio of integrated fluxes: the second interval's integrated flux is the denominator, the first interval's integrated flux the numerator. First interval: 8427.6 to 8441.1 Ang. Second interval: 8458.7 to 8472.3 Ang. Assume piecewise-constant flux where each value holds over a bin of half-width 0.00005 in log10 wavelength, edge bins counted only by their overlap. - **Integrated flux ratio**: 0.97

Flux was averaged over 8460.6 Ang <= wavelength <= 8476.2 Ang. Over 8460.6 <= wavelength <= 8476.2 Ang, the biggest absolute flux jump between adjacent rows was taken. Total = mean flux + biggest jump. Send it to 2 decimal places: 5.98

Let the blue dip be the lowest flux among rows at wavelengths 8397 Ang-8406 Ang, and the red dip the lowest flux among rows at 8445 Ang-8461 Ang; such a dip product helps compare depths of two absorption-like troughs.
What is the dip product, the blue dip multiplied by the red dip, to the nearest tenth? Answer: 35.7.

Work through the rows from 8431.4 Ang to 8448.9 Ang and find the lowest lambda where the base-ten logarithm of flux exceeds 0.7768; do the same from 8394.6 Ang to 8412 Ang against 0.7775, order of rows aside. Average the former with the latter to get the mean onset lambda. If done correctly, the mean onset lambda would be 8422.7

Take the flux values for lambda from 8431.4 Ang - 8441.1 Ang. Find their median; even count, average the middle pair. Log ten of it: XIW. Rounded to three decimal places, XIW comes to 0.759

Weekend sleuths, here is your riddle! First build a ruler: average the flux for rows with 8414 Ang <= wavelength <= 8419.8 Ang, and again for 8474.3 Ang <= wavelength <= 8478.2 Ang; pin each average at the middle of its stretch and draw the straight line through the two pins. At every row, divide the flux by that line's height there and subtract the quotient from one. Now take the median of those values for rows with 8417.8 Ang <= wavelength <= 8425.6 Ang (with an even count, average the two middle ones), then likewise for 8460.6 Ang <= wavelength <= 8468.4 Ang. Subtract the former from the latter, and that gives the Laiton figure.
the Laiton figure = 0.013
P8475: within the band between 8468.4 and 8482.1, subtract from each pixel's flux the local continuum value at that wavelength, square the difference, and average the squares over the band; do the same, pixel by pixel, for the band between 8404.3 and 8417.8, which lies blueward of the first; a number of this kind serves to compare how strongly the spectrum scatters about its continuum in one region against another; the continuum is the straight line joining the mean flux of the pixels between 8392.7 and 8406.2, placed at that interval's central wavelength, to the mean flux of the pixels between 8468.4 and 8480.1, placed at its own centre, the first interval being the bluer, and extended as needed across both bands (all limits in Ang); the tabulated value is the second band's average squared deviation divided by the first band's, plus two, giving 2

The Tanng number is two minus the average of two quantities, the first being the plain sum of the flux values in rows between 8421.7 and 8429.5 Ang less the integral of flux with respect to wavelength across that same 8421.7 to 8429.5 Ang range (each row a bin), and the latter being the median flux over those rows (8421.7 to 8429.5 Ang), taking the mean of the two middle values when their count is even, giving 10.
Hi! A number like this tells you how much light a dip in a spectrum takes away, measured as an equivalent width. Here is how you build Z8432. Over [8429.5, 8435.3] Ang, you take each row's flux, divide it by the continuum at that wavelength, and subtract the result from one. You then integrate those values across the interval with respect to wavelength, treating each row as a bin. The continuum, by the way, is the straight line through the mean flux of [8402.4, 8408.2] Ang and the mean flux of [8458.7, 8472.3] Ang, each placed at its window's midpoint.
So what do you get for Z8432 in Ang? 0.22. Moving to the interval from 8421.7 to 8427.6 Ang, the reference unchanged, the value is 0.07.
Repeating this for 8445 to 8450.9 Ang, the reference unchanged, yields -0.03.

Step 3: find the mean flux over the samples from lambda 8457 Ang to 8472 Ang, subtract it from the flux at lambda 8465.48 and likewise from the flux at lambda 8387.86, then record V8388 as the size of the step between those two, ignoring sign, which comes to 0.13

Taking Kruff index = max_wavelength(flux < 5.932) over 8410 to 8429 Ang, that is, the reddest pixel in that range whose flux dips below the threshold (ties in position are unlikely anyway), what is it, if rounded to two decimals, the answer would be 8428.52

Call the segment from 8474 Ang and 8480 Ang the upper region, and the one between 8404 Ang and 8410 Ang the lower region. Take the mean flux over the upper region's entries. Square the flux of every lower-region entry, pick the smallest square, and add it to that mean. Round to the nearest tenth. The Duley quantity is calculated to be 42.0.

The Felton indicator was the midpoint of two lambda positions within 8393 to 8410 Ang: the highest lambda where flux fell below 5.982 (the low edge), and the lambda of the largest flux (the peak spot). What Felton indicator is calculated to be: 8399.5 Ang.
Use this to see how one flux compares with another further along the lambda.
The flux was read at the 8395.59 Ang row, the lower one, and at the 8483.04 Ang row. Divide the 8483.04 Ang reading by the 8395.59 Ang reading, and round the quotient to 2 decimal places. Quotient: 1.00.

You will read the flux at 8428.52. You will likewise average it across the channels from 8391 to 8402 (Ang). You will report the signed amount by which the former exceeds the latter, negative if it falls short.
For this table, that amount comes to -0.14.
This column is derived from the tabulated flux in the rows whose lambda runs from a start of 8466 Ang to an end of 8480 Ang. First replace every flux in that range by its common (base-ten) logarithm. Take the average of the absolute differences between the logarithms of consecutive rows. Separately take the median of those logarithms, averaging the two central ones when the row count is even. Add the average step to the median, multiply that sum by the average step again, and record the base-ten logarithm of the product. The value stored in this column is -2.98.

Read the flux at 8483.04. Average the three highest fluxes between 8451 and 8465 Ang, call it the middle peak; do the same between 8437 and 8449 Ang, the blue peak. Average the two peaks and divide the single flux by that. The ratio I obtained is 1.00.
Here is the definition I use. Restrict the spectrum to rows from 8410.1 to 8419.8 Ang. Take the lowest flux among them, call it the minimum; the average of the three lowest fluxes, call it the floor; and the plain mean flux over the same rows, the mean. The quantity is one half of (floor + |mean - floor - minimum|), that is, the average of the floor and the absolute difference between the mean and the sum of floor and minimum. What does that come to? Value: 5.98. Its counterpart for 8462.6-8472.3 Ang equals 5.91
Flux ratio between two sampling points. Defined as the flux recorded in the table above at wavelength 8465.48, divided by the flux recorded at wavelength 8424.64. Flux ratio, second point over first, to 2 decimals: 1.00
